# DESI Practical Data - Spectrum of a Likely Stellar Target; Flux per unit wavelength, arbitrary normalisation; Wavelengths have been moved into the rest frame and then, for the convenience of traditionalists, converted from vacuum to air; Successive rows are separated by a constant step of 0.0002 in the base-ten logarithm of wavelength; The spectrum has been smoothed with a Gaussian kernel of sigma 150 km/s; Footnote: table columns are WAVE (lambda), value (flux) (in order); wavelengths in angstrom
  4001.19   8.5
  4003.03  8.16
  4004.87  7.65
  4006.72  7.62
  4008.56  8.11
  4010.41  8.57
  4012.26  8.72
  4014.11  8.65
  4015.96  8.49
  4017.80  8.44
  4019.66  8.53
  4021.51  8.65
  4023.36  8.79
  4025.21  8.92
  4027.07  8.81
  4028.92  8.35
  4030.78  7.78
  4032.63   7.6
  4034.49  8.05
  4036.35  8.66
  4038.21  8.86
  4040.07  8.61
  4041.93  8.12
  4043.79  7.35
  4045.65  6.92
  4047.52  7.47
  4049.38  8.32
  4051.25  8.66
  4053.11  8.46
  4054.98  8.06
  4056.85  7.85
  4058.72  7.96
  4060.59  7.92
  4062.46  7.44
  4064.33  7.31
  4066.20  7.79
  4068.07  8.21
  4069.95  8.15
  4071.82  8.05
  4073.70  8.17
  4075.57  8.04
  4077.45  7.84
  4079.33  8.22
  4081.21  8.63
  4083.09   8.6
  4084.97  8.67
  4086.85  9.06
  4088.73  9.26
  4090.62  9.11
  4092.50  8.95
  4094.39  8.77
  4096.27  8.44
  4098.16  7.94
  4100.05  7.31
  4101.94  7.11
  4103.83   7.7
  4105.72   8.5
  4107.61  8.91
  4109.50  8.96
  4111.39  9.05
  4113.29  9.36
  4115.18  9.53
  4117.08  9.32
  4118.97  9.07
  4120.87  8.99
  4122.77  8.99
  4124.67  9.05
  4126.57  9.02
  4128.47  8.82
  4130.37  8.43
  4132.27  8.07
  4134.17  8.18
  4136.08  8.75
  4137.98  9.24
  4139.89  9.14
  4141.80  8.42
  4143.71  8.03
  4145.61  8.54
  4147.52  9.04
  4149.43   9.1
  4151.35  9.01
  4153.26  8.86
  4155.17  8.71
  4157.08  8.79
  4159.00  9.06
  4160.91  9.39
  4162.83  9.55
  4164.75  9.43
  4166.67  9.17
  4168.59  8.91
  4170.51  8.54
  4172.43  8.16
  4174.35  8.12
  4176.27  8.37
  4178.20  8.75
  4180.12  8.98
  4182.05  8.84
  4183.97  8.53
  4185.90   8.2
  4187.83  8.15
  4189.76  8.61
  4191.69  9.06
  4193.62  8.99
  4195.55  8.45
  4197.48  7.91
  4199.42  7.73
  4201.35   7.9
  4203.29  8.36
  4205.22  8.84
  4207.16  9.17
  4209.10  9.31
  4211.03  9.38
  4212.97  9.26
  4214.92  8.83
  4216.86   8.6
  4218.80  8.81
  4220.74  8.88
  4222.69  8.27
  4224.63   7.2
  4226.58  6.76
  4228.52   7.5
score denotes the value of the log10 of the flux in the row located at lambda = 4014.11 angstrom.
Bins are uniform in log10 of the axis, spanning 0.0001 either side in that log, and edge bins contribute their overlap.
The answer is 0.937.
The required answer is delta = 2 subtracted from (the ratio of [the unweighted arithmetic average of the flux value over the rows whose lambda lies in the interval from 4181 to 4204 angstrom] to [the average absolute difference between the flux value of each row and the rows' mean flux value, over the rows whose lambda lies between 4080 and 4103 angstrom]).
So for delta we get 14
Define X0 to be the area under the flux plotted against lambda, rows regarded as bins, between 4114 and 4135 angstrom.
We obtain 186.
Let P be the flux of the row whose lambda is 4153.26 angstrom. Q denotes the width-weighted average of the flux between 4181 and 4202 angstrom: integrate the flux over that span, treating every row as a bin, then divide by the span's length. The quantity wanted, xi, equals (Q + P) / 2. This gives 8.63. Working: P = 8.86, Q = 8.41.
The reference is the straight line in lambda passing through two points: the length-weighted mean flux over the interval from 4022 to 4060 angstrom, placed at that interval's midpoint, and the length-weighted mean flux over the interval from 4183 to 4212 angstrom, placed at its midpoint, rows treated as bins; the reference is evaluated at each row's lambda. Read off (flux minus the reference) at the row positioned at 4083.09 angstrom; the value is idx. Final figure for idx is 0.31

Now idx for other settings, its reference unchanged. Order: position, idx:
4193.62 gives 0.42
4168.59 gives 0.41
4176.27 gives -0.15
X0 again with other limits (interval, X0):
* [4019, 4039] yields 169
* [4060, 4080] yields 158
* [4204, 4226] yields 192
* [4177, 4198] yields 181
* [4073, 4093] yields 172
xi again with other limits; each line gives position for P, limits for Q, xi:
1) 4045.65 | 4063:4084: 7.50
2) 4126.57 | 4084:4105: 8.71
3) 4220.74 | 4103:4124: 8.92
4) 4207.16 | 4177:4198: 8.88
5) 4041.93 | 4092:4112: 8.21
